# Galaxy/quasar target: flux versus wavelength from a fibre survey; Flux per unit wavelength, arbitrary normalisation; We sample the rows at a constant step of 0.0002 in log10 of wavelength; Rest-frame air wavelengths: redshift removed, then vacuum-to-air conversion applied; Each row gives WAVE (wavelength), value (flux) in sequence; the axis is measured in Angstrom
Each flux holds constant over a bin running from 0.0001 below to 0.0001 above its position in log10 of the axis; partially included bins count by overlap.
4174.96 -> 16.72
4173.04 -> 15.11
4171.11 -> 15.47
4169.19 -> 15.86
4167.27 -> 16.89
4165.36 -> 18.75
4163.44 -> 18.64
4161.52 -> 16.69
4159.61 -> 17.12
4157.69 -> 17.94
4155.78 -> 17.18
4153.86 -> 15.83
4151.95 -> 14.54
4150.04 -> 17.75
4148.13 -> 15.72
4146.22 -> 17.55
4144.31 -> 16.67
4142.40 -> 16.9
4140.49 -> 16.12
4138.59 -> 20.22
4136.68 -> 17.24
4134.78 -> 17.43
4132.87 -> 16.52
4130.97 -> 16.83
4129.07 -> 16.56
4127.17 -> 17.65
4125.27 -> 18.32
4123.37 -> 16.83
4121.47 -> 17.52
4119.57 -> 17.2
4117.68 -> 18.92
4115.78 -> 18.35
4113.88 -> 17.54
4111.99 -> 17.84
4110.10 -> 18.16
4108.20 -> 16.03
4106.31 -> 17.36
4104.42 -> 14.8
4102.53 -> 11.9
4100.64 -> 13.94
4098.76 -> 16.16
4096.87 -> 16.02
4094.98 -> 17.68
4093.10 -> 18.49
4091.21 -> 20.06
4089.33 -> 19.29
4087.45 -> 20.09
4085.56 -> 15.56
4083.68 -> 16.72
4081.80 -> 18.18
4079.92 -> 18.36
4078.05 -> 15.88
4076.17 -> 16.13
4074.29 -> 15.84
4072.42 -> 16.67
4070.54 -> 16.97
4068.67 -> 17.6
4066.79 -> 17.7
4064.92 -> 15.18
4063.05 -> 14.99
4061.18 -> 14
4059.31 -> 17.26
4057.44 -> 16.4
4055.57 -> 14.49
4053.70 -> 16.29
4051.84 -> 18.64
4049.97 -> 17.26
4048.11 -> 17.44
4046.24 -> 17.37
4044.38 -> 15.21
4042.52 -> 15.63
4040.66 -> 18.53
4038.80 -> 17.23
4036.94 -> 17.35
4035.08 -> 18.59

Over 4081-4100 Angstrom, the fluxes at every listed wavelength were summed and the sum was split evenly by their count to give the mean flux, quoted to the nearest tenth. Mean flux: 17.8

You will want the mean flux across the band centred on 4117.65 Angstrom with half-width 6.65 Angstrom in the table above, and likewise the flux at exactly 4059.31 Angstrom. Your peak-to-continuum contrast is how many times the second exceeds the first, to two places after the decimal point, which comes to 0.97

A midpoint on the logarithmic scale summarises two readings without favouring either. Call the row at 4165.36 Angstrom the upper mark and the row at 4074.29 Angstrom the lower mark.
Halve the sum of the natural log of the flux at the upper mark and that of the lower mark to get 2.85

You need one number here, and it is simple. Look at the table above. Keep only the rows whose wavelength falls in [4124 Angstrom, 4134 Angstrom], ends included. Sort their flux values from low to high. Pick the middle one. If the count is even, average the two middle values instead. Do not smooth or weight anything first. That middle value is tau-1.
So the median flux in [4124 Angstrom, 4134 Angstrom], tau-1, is 16.8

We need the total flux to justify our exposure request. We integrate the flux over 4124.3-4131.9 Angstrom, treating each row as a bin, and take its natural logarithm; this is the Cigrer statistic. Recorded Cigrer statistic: 4.88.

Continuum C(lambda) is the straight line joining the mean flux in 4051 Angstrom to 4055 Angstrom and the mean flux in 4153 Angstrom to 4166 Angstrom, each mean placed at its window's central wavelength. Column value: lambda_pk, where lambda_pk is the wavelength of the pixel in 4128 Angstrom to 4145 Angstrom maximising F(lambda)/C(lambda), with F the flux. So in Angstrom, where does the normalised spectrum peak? 4138.59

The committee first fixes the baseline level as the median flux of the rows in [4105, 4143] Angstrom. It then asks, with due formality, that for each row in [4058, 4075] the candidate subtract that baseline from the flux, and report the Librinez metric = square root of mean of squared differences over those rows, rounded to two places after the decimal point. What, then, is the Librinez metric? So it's 1.68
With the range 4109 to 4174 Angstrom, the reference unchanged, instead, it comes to 1.17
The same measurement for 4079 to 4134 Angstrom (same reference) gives 1.72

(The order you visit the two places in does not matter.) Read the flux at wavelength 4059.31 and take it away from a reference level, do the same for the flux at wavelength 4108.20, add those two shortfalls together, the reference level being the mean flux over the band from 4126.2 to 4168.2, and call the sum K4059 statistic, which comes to 1.0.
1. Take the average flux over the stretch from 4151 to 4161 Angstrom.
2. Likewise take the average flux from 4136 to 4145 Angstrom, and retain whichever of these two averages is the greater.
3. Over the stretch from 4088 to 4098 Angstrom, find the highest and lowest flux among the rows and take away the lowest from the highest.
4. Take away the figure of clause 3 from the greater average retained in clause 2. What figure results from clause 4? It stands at 13.4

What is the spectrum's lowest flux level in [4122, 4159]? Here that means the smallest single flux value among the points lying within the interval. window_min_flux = 14.54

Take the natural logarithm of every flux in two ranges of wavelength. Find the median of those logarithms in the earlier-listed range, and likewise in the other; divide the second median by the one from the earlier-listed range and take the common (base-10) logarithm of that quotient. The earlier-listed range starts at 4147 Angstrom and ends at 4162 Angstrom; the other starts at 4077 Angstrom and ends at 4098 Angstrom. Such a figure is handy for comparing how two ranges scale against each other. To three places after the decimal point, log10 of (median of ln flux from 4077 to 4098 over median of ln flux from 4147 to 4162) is 0.011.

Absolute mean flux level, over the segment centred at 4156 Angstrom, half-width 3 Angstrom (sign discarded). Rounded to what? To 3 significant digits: 17.0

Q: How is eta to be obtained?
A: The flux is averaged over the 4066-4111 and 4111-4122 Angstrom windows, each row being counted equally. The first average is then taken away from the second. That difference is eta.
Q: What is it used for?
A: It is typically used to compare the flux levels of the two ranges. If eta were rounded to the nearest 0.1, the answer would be 1.0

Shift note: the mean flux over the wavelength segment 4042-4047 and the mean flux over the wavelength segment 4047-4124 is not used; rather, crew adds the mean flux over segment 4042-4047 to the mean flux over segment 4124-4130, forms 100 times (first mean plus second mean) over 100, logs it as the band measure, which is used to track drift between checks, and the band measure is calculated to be 33.6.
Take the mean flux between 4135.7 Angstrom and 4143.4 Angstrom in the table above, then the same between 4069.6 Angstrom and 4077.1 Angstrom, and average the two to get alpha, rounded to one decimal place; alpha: 17.0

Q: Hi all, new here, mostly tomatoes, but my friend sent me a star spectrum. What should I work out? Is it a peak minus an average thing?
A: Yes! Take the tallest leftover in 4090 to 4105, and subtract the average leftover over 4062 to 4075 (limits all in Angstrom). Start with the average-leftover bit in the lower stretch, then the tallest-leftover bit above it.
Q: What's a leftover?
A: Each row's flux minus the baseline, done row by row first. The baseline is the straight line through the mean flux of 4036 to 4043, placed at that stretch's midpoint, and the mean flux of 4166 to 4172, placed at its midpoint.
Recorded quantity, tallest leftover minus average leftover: 3.8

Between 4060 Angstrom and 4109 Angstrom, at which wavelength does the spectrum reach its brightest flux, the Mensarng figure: 4087.45 Angstrom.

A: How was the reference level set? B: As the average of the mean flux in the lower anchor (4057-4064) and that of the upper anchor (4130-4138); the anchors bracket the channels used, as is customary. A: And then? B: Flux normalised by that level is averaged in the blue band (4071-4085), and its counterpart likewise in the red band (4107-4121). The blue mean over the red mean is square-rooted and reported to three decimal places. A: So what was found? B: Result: 0.974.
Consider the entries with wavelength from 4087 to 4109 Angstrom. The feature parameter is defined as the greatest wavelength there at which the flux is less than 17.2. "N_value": 4108.20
